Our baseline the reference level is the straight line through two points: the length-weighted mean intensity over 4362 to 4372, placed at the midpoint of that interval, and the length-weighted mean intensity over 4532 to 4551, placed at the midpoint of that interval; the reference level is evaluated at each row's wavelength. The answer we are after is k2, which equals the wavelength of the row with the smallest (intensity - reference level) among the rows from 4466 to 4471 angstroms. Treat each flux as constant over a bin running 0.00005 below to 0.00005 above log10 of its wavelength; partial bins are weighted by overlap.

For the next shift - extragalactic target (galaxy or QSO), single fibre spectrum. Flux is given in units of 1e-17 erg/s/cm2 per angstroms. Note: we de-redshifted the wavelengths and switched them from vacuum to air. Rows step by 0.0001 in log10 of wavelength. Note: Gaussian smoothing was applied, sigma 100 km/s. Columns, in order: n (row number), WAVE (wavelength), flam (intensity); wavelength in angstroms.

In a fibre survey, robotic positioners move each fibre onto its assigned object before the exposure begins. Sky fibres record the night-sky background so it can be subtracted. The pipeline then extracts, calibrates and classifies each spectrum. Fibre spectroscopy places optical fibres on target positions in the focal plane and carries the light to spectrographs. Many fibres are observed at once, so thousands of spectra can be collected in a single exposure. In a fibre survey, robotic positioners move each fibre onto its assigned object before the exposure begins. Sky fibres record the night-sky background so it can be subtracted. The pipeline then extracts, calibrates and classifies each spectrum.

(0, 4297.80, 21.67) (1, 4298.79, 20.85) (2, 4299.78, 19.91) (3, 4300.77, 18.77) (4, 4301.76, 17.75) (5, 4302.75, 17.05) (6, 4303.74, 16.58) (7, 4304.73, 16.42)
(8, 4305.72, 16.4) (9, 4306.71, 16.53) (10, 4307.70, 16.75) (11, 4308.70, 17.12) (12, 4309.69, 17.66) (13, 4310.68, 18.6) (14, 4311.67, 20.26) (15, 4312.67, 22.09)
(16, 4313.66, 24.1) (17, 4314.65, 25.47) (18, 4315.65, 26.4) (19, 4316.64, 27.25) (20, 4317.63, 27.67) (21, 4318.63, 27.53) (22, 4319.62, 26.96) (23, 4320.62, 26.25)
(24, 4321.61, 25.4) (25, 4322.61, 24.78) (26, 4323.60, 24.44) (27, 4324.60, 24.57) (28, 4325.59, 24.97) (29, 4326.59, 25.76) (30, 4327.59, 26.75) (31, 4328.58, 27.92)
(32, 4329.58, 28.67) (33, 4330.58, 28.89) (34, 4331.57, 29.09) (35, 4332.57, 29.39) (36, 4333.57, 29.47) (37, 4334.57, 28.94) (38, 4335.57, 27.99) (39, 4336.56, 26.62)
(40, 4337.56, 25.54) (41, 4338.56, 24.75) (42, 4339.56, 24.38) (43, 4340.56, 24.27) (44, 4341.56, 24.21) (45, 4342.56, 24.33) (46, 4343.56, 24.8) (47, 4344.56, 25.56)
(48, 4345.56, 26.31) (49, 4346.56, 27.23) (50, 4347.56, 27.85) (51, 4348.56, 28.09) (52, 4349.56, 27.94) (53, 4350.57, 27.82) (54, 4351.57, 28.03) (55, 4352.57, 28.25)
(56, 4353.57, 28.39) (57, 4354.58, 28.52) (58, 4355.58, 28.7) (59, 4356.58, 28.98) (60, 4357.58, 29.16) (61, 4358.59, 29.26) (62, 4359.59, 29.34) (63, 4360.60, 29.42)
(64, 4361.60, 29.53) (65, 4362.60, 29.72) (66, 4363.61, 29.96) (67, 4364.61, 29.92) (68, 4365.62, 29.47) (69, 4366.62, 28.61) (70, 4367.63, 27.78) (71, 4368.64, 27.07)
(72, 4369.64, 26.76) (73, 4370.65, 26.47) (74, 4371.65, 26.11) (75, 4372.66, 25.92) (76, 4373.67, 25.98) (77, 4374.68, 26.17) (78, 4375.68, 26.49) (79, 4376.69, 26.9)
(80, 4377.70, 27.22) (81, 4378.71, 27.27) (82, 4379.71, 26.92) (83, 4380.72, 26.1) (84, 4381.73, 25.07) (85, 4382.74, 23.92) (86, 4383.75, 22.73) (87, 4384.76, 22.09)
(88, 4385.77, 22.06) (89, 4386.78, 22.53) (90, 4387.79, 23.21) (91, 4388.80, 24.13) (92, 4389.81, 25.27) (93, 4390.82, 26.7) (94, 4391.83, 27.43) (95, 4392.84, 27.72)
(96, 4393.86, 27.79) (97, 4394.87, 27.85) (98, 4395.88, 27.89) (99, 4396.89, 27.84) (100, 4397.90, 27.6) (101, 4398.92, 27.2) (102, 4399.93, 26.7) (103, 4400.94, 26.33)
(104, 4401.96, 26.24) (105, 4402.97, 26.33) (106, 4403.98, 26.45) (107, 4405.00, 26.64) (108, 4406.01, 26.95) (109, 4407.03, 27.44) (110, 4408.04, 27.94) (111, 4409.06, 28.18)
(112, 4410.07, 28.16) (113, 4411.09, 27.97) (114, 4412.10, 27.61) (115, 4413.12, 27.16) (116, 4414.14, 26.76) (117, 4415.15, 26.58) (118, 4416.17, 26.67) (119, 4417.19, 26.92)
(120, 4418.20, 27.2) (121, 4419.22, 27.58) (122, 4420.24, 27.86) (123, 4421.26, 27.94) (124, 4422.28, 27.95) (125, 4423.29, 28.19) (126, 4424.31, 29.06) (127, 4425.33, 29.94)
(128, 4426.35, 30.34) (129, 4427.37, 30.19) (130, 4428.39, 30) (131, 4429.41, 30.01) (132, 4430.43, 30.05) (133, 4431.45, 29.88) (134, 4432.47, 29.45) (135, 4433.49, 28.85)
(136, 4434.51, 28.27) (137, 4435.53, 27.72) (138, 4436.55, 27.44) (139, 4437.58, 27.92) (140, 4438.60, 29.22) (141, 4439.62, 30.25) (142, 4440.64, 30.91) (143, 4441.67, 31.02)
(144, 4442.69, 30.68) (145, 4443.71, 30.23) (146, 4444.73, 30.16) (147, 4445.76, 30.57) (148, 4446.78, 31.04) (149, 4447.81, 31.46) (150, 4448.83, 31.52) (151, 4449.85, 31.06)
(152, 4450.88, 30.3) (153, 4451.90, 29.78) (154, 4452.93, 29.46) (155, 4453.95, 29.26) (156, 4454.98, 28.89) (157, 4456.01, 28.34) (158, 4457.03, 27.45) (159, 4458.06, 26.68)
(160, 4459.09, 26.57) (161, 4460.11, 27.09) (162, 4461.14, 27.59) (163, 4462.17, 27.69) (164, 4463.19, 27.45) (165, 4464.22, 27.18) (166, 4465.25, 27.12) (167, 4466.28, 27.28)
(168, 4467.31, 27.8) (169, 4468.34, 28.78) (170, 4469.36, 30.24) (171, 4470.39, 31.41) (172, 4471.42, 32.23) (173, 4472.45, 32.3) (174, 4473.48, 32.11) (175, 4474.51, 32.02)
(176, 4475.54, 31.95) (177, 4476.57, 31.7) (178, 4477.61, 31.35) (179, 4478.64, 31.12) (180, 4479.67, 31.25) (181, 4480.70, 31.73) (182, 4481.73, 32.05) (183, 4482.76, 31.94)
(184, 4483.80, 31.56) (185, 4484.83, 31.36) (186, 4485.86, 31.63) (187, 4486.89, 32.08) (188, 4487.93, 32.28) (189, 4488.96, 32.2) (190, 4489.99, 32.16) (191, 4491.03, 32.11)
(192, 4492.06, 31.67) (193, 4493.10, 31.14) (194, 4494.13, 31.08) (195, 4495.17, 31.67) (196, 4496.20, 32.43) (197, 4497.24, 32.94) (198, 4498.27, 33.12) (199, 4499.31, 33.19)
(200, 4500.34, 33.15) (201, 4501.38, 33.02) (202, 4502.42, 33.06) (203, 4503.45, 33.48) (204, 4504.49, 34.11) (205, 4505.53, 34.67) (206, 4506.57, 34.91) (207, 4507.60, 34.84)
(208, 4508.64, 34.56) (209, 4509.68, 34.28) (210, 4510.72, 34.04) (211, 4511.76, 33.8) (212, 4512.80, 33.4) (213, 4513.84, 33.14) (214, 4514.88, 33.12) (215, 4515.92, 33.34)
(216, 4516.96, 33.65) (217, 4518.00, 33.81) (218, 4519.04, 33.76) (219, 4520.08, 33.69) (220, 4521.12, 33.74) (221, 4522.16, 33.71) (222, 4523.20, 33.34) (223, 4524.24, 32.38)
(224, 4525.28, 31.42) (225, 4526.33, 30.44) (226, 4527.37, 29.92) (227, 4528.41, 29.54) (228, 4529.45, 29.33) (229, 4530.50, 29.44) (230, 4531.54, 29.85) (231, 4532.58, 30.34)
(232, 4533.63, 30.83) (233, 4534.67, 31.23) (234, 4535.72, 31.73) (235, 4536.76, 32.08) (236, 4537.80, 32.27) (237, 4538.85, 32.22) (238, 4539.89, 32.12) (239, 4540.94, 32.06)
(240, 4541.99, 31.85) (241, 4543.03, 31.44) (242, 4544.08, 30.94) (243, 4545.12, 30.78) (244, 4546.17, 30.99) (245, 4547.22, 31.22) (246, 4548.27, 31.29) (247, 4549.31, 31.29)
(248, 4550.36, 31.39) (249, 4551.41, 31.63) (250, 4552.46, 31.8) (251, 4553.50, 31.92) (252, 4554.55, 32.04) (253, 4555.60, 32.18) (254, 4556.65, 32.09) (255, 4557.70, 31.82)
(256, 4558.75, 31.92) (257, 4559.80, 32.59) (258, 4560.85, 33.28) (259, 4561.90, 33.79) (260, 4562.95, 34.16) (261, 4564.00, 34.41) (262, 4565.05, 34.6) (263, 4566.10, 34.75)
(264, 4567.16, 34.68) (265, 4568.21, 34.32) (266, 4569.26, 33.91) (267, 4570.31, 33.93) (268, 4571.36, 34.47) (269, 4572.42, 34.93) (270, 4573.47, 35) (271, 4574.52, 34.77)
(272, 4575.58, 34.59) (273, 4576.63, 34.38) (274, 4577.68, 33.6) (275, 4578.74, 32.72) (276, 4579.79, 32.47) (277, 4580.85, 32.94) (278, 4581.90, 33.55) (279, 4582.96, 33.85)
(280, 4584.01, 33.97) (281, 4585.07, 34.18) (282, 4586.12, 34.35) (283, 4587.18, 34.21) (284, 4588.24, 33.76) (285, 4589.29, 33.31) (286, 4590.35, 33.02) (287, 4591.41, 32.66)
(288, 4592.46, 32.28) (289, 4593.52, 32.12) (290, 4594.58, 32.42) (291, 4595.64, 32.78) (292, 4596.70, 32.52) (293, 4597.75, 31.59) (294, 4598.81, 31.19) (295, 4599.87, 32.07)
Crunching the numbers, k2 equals 4466.28 angstroms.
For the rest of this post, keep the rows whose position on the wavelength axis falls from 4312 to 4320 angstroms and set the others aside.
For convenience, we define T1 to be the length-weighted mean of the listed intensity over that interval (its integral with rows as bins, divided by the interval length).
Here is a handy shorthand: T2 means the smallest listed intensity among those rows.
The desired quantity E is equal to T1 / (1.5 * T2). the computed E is 0.779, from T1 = 25.8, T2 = 22.09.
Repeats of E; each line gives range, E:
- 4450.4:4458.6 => 0.718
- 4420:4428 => 0.694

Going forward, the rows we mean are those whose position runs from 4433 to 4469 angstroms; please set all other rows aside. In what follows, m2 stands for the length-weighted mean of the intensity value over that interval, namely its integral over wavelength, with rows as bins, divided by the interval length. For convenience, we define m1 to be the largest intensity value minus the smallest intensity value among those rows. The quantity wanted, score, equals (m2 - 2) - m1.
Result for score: 22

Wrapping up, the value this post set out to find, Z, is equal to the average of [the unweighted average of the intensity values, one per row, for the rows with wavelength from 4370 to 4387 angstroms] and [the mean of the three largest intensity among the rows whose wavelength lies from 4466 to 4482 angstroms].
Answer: 28.8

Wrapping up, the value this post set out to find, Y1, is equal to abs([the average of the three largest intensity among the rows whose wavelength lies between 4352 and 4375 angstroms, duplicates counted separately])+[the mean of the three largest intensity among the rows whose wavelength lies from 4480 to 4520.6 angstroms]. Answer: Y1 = 64.7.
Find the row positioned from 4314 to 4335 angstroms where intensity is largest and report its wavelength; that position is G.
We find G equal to 4333.57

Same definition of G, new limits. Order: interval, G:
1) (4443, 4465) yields 4448.83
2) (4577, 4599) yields 4586.12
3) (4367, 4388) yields 4367.63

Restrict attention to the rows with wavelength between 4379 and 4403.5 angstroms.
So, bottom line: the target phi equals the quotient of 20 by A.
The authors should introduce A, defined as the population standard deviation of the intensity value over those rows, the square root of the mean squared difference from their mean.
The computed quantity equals 10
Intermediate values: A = 2.0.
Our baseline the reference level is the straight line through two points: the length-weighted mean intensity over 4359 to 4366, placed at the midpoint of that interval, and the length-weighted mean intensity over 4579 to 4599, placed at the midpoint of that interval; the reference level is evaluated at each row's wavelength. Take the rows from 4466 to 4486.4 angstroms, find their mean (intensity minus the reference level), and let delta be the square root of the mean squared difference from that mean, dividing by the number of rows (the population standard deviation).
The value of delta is 1.36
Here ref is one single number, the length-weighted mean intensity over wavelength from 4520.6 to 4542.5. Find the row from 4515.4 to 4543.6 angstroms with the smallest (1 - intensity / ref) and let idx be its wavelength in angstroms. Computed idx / 4518.00 angstroms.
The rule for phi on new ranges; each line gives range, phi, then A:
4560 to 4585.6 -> 30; 0.7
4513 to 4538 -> 13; 1.6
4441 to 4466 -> 12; 1.7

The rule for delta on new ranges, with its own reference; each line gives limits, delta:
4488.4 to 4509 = 1.08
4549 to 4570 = 1.14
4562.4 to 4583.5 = 0.77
